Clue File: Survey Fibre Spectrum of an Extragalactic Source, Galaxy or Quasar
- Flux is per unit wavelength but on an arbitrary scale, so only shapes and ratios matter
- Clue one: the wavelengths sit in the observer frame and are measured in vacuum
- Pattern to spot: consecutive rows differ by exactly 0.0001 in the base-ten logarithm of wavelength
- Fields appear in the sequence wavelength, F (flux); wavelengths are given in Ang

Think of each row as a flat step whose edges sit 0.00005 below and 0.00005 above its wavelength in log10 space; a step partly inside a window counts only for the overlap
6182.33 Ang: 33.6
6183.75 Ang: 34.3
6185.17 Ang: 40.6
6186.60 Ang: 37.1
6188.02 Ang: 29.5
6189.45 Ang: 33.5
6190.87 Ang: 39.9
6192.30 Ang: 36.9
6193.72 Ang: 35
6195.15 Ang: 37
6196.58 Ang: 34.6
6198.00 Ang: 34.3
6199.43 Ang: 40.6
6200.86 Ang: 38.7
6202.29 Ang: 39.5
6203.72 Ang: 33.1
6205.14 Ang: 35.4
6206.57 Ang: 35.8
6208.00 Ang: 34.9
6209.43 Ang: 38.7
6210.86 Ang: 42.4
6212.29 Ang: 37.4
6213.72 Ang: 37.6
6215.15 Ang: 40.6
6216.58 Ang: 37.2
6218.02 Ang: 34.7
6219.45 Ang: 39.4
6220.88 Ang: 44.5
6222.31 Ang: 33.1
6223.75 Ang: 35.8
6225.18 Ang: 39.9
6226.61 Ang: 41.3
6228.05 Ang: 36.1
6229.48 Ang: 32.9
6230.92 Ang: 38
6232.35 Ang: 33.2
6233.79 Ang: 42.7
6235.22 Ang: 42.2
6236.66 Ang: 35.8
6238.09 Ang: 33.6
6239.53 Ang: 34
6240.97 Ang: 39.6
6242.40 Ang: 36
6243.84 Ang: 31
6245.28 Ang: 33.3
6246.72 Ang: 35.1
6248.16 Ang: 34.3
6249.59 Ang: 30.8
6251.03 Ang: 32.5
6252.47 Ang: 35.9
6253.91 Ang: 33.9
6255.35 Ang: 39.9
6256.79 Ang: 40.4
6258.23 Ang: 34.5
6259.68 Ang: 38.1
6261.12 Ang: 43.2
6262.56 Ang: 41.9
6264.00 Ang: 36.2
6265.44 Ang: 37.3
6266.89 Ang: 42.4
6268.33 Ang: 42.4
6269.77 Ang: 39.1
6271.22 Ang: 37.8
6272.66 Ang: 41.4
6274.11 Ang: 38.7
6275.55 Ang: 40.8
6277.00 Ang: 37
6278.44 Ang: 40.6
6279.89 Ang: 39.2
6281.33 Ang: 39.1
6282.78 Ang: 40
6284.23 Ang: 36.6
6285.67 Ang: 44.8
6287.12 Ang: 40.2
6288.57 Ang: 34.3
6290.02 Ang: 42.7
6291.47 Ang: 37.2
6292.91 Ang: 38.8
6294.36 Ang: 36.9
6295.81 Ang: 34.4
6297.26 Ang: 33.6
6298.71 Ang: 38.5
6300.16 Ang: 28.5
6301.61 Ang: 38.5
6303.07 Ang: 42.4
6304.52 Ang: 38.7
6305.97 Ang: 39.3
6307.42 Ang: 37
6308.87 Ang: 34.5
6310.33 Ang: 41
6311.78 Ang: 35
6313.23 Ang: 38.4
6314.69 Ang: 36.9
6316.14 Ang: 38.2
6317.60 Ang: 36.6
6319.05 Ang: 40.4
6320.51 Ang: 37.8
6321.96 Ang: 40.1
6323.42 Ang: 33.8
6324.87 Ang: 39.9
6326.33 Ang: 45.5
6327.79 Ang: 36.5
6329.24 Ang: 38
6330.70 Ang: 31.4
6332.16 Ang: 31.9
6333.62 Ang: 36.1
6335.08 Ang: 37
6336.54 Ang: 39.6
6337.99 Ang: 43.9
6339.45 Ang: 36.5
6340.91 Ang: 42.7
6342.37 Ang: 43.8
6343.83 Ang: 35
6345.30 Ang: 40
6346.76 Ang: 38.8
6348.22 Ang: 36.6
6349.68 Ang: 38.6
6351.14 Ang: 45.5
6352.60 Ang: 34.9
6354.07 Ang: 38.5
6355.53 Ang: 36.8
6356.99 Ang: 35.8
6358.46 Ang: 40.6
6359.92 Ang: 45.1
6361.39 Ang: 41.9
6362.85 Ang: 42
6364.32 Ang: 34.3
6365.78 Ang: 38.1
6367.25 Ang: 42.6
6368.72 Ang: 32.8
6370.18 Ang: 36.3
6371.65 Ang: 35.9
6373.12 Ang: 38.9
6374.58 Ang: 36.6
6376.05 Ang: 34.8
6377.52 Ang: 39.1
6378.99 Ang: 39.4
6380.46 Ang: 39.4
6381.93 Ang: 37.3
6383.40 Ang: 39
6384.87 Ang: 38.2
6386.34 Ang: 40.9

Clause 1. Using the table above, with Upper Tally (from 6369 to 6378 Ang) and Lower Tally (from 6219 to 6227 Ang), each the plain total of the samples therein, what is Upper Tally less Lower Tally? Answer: -12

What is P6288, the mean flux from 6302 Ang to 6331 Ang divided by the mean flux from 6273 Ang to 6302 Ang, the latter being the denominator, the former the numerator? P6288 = 1.00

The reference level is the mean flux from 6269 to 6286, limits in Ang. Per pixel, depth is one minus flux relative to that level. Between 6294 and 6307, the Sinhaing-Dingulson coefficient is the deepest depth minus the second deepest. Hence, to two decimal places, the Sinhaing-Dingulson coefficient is 0.13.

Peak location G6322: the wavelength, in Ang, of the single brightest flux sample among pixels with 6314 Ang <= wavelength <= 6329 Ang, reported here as 6326.33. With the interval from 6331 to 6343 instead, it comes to 6337.99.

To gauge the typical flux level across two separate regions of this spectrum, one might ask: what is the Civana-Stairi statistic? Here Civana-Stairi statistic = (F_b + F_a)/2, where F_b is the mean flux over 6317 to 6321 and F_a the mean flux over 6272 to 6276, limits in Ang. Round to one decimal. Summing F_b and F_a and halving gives 39.3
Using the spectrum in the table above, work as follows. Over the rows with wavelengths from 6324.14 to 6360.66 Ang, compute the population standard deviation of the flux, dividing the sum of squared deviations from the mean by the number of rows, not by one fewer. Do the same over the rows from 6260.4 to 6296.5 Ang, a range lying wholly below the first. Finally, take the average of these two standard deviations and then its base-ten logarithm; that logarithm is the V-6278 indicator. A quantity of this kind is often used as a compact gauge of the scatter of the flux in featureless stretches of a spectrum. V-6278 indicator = 0.516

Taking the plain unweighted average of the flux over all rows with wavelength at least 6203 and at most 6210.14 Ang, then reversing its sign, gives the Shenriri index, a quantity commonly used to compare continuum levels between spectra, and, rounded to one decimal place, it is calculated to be -35.6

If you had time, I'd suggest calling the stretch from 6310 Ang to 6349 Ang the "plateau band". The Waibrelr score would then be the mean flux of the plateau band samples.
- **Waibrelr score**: 38.2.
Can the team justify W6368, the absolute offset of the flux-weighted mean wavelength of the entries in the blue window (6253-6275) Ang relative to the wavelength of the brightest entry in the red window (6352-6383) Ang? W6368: 95.8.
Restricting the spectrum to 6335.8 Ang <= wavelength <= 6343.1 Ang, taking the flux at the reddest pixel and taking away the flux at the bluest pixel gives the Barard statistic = 4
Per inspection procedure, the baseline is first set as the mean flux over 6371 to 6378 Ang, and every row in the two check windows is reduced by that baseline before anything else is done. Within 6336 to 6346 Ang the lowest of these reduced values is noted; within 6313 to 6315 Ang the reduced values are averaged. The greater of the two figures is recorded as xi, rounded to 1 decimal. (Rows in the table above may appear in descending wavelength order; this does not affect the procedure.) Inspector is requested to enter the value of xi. 0.6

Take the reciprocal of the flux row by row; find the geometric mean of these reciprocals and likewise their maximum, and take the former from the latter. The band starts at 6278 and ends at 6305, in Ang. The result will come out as 0.0088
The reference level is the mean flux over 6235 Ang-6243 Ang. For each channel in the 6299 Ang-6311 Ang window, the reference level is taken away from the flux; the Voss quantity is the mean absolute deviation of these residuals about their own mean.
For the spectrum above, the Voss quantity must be 3.1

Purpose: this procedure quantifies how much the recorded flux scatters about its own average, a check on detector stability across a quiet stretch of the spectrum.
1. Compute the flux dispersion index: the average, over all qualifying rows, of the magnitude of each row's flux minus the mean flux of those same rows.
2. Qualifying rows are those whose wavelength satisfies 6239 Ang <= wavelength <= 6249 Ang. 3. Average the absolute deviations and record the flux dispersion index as 1.8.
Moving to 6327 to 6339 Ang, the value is 2.8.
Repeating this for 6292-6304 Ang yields 3.2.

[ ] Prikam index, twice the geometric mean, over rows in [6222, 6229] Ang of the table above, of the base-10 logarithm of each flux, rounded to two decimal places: 3.14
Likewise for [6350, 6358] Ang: 3.16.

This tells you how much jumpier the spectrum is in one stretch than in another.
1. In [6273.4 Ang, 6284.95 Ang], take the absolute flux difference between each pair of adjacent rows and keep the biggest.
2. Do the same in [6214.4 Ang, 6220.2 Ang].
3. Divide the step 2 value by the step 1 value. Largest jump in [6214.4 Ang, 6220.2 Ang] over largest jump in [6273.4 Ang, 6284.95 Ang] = 1.2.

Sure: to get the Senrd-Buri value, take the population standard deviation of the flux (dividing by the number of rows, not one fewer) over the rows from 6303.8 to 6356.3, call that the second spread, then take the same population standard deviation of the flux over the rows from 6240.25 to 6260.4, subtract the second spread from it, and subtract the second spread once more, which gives -3.5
